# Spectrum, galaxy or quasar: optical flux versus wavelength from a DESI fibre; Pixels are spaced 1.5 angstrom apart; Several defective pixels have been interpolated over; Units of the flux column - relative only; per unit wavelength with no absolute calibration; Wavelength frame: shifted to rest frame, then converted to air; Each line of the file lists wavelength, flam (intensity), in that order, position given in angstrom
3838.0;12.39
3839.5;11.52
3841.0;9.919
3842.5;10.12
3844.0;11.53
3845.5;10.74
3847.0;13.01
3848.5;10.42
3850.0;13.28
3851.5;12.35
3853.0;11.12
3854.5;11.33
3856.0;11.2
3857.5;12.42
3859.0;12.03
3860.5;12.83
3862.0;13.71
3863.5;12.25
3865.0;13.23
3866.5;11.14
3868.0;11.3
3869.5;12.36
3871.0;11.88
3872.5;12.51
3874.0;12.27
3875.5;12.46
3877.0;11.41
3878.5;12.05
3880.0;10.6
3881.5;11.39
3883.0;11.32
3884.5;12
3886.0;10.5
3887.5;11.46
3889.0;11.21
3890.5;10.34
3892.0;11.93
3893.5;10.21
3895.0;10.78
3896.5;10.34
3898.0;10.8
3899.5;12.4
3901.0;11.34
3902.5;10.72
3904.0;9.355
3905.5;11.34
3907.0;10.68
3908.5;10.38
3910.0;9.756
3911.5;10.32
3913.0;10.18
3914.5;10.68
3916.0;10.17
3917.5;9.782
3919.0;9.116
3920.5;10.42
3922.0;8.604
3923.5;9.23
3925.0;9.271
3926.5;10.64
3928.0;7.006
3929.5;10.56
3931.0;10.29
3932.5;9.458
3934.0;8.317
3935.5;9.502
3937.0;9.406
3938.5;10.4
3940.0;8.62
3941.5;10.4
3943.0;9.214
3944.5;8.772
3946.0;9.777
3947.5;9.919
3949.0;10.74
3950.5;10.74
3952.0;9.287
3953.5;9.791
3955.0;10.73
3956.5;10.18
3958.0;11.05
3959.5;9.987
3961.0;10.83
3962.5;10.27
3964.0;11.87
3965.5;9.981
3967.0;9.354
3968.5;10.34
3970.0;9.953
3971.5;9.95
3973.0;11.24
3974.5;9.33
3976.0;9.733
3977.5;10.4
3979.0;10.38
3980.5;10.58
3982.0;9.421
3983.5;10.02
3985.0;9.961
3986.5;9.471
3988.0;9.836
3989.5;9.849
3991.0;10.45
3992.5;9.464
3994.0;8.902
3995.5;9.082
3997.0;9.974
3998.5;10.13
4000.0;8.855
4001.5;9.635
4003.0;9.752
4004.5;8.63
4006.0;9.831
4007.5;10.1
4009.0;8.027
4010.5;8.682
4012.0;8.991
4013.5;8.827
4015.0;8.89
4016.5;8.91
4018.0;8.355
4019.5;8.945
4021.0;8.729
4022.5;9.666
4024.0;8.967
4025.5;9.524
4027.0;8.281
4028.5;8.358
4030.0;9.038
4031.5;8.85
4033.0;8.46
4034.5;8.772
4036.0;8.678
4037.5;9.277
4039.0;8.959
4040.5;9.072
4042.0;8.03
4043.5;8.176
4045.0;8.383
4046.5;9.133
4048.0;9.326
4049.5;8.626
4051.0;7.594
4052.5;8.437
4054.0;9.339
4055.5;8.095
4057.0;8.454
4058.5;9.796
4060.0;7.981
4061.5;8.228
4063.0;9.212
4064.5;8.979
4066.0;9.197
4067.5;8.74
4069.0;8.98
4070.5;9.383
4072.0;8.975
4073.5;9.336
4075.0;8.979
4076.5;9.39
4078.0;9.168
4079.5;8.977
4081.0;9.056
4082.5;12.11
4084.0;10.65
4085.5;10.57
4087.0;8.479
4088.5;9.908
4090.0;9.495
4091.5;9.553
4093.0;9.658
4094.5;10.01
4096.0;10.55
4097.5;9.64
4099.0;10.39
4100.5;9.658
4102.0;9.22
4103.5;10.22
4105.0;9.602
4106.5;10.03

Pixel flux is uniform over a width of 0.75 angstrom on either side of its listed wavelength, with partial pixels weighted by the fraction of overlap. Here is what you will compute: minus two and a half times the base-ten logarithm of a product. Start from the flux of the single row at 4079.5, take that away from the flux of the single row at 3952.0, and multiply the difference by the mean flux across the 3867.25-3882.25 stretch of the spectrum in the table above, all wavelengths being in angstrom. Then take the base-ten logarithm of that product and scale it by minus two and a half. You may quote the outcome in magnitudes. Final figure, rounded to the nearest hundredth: -1.41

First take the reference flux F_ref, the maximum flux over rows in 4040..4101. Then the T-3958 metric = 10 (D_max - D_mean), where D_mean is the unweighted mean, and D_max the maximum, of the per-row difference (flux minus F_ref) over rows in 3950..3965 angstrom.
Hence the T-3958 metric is 14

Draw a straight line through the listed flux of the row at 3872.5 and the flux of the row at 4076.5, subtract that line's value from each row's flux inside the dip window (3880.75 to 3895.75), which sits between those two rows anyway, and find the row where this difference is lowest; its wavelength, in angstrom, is 3893.5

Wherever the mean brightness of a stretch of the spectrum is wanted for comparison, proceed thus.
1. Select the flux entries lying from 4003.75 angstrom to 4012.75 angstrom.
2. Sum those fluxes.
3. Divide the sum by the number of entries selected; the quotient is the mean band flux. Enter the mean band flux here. 9.0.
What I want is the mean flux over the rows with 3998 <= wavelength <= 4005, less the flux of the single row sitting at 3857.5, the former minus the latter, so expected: -3.0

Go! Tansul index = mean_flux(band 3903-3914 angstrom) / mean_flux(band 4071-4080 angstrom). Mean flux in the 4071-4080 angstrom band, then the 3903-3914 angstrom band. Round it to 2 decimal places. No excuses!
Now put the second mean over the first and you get 1.13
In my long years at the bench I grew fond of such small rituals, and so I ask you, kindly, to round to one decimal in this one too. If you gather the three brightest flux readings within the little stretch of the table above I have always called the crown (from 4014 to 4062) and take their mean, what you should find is 9.7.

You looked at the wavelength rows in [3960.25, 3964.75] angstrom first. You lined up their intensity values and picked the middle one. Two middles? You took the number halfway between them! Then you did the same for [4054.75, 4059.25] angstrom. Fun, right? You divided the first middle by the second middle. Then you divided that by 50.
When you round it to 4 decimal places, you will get 0.0256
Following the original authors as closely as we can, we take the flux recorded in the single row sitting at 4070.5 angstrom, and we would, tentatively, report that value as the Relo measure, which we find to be 9.383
